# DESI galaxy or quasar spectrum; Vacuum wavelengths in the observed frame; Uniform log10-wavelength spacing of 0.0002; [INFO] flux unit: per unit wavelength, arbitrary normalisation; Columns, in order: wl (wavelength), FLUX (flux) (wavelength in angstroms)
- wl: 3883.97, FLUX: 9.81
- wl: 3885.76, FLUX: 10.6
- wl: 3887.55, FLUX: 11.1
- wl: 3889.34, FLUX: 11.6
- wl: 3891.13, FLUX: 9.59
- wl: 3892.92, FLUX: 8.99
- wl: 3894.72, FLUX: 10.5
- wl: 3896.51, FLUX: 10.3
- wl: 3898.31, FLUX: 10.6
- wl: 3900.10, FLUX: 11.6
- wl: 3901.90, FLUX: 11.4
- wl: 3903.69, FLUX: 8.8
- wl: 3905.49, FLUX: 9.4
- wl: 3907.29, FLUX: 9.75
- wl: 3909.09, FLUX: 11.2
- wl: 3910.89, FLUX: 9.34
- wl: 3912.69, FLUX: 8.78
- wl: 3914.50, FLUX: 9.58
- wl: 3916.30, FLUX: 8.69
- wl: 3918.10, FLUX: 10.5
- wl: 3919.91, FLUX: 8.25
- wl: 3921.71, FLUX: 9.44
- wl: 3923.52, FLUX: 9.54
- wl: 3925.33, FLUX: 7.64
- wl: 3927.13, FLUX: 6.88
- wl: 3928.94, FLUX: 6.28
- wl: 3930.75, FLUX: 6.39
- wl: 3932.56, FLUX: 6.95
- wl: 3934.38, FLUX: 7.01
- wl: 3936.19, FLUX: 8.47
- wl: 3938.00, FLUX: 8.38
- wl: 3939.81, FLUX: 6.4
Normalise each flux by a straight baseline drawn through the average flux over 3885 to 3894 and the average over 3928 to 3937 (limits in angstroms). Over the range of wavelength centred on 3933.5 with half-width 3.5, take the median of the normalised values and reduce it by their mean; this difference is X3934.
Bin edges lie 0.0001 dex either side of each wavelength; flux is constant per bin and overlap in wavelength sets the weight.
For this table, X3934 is -0.035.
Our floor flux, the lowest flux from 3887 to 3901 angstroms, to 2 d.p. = 8.99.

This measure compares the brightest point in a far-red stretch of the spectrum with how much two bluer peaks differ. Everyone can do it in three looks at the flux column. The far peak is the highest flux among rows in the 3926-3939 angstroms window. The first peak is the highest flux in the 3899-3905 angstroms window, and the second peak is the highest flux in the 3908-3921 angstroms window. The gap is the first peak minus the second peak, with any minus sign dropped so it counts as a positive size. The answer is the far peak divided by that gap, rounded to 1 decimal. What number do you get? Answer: 21.2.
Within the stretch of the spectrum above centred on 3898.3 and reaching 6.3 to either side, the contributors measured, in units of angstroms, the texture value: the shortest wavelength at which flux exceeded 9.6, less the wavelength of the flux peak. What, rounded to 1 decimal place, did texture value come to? -5.4 angstroms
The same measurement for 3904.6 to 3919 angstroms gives -1.8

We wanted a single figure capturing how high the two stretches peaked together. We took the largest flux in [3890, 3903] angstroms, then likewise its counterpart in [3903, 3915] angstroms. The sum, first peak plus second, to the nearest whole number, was 23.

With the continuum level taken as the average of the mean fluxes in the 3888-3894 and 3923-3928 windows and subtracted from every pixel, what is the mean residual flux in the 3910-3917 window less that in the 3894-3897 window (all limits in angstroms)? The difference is -1.3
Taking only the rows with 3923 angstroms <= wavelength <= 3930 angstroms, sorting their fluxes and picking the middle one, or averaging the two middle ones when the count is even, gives 7.3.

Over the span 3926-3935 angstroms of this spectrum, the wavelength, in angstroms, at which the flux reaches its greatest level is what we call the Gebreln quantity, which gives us 3934.38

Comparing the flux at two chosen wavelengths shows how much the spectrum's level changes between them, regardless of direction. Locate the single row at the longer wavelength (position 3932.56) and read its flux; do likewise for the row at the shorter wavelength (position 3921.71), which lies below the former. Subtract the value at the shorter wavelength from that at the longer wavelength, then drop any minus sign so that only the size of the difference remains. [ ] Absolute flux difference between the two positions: 2.5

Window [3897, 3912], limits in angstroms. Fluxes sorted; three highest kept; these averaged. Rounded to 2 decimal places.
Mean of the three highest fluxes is 11.40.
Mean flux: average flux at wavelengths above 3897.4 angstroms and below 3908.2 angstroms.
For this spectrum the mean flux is 10.3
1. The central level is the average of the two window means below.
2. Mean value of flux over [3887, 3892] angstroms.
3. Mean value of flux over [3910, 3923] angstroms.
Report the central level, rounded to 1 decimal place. 10.0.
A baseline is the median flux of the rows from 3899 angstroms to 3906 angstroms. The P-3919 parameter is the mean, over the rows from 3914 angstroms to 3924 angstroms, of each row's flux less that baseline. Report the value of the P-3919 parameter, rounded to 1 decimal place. -1.1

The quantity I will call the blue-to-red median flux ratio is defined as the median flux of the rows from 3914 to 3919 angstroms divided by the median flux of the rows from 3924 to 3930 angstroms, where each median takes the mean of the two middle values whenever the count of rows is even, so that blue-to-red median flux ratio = 1.39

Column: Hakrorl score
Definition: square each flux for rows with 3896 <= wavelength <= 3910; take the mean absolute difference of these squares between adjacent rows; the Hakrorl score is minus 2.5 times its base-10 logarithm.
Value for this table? -3.20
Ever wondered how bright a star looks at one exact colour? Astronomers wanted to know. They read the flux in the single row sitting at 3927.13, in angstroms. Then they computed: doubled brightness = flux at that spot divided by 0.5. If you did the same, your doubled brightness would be 13.8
